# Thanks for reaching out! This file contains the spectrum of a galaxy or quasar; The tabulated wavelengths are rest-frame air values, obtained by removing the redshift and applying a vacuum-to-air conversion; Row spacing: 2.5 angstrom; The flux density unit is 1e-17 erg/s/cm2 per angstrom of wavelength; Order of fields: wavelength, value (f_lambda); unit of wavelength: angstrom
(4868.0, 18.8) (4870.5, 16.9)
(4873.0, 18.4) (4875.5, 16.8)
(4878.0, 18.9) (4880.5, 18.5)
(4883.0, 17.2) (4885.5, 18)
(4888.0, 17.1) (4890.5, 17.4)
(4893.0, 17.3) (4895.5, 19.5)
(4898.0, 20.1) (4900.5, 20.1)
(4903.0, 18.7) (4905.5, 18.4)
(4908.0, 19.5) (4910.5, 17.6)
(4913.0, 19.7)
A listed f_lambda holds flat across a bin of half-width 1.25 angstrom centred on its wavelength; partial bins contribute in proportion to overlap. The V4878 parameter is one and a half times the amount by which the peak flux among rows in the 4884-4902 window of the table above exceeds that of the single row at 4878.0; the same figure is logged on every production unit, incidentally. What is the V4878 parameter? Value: 1.8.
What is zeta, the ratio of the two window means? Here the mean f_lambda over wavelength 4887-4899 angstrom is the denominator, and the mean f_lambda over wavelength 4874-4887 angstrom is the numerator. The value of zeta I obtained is 0.98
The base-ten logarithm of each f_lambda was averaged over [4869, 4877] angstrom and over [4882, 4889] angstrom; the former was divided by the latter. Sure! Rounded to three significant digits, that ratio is 1.00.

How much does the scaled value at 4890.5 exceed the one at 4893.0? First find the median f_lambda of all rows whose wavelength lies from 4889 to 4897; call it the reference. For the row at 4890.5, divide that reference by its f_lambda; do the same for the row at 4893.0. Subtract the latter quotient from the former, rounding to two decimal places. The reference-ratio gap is -0.01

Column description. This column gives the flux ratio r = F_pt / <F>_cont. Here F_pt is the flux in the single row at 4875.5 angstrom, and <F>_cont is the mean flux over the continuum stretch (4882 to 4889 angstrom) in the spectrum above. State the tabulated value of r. 0.96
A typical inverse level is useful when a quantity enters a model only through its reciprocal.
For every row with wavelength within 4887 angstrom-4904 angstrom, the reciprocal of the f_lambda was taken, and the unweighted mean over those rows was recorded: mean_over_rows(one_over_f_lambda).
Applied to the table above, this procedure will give 0.054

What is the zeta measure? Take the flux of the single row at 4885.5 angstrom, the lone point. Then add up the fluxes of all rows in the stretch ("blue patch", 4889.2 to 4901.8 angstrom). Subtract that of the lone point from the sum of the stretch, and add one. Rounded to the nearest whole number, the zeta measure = 77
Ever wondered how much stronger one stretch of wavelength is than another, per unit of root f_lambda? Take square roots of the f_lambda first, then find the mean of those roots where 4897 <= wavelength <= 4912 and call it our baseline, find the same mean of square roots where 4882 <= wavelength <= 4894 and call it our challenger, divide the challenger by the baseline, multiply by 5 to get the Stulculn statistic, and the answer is 4.78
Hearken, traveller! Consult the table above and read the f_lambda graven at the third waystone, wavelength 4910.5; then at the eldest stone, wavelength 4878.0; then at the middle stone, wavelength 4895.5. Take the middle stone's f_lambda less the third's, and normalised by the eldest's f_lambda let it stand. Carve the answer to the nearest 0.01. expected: 0.10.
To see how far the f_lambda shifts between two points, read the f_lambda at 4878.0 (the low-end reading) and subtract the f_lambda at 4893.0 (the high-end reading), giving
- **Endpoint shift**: 1.6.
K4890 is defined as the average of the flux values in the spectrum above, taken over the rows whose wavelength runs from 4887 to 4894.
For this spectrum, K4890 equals 17.3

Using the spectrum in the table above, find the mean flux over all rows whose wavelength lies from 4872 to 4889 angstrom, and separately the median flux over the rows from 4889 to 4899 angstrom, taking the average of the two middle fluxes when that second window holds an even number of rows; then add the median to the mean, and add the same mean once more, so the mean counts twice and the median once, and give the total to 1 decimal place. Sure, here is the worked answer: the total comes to 54.1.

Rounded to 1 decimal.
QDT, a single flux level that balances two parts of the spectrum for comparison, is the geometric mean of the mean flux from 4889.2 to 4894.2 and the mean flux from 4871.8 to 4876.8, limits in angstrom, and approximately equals 17.5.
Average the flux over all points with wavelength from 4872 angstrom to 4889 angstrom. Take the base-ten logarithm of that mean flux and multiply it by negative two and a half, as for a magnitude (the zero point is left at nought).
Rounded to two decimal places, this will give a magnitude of -3.13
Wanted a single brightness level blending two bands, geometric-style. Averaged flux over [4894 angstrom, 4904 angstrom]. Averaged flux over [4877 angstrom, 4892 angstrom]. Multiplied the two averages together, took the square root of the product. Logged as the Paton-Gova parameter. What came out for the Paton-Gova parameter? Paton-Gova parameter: 18.7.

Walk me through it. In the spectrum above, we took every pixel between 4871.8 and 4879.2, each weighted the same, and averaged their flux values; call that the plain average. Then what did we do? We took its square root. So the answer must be 4.25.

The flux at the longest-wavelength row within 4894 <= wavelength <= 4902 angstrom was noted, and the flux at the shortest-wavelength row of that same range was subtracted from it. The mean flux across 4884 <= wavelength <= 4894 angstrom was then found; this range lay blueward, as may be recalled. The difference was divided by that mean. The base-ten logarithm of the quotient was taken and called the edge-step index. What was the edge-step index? -1.5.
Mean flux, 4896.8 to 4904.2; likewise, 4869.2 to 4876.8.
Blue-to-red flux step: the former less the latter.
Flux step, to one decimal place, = 2.3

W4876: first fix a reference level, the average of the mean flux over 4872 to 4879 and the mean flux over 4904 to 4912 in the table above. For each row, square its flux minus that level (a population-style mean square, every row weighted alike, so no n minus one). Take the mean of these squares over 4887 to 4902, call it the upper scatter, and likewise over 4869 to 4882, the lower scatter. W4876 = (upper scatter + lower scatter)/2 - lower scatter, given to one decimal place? 0.5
